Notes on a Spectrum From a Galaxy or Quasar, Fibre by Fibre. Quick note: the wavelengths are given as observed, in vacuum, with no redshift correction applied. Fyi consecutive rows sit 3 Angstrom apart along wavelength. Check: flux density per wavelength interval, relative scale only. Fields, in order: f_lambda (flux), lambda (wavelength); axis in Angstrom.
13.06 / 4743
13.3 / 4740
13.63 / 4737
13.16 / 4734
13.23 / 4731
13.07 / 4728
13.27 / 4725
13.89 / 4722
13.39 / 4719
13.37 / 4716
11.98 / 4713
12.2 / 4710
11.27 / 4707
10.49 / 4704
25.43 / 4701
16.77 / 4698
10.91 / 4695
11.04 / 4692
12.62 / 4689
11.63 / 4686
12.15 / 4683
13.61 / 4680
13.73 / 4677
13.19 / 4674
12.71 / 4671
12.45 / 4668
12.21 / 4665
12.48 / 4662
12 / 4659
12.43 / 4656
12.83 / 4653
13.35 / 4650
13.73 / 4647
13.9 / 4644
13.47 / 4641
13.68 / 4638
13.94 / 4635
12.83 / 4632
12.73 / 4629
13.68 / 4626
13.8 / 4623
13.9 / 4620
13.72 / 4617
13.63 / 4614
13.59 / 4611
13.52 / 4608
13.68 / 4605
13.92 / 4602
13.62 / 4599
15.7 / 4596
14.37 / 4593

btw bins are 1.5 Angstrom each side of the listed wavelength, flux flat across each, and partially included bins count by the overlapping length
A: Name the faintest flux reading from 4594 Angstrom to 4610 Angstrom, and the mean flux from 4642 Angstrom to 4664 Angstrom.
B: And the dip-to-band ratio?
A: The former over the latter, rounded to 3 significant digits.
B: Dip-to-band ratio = 1.04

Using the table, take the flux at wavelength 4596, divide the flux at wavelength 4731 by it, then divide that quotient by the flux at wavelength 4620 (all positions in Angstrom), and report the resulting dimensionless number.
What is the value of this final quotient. 0.061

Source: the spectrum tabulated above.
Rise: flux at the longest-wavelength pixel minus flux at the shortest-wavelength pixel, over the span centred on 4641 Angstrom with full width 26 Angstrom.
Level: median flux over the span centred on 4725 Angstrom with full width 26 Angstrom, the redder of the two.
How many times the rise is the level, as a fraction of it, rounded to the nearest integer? 133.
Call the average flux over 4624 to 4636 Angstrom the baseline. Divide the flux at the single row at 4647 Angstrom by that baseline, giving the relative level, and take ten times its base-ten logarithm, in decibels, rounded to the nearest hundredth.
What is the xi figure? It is 0.14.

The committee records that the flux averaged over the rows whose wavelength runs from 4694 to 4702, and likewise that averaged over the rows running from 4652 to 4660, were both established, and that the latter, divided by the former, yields 0.70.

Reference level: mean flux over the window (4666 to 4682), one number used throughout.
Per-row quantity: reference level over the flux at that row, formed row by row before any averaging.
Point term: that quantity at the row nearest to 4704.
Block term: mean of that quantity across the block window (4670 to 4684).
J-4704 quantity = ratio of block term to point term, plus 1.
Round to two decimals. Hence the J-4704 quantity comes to 1.80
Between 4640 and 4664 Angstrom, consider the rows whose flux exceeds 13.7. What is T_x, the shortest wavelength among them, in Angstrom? 4644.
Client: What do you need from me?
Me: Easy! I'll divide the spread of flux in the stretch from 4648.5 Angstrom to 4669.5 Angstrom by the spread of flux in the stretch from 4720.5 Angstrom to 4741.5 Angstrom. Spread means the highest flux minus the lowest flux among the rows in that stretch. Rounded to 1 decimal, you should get 1.6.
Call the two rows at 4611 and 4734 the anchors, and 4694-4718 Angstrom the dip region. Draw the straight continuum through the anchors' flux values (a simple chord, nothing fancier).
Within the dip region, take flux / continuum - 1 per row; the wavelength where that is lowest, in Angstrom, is 4704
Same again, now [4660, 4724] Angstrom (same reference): 4704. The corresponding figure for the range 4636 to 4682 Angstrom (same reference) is 4659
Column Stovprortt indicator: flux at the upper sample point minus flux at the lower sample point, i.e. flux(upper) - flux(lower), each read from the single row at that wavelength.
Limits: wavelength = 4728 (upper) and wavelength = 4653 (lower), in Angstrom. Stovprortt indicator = 0.2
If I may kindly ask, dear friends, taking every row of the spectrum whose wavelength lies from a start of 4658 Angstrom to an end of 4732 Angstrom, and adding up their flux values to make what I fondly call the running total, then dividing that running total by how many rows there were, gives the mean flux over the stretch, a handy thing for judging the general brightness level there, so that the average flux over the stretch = 13.2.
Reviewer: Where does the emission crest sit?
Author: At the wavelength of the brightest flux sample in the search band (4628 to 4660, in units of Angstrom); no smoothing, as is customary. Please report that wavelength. 4635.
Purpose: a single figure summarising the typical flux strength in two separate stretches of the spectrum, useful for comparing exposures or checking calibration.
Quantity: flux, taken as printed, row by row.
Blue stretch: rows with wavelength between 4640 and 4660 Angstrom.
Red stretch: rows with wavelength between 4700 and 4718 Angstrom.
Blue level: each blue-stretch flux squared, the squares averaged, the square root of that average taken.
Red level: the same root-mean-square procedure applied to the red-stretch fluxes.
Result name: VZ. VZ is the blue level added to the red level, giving 28.1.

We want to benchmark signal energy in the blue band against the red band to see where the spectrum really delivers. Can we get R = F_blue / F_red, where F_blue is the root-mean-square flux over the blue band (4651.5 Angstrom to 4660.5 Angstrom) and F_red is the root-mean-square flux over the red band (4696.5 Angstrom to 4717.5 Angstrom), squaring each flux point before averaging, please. 0.81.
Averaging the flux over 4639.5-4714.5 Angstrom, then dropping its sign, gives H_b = 13.1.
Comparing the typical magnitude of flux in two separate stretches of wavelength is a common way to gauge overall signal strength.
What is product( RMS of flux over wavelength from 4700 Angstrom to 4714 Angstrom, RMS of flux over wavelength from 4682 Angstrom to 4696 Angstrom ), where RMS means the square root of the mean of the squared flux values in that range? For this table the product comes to 179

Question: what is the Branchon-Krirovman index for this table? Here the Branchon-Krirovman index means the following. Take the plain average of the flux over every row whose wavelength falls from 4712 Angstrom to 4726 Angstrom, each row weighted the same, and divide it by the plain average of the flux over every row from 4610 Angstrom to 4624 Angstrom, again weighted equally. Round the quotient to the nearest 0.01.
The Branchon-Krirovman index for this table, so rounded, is 0.96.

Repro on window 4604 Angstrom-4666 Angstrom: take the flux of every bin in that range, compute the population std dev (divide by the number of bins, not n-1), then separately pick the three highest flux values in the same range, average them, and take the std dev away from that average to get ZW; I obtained 13.3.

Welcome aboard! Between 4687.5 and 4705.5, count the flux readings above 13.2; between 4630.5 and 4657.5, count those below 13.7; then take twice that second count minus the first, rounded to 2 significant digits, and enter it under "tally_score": 10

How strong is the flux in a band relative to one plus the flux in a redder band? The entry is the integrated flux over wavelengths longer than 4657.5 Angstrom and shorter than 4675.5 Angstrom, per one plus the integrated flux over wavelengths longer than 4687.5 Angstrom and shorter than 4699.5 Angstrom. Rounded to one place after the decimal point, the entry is 1.5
